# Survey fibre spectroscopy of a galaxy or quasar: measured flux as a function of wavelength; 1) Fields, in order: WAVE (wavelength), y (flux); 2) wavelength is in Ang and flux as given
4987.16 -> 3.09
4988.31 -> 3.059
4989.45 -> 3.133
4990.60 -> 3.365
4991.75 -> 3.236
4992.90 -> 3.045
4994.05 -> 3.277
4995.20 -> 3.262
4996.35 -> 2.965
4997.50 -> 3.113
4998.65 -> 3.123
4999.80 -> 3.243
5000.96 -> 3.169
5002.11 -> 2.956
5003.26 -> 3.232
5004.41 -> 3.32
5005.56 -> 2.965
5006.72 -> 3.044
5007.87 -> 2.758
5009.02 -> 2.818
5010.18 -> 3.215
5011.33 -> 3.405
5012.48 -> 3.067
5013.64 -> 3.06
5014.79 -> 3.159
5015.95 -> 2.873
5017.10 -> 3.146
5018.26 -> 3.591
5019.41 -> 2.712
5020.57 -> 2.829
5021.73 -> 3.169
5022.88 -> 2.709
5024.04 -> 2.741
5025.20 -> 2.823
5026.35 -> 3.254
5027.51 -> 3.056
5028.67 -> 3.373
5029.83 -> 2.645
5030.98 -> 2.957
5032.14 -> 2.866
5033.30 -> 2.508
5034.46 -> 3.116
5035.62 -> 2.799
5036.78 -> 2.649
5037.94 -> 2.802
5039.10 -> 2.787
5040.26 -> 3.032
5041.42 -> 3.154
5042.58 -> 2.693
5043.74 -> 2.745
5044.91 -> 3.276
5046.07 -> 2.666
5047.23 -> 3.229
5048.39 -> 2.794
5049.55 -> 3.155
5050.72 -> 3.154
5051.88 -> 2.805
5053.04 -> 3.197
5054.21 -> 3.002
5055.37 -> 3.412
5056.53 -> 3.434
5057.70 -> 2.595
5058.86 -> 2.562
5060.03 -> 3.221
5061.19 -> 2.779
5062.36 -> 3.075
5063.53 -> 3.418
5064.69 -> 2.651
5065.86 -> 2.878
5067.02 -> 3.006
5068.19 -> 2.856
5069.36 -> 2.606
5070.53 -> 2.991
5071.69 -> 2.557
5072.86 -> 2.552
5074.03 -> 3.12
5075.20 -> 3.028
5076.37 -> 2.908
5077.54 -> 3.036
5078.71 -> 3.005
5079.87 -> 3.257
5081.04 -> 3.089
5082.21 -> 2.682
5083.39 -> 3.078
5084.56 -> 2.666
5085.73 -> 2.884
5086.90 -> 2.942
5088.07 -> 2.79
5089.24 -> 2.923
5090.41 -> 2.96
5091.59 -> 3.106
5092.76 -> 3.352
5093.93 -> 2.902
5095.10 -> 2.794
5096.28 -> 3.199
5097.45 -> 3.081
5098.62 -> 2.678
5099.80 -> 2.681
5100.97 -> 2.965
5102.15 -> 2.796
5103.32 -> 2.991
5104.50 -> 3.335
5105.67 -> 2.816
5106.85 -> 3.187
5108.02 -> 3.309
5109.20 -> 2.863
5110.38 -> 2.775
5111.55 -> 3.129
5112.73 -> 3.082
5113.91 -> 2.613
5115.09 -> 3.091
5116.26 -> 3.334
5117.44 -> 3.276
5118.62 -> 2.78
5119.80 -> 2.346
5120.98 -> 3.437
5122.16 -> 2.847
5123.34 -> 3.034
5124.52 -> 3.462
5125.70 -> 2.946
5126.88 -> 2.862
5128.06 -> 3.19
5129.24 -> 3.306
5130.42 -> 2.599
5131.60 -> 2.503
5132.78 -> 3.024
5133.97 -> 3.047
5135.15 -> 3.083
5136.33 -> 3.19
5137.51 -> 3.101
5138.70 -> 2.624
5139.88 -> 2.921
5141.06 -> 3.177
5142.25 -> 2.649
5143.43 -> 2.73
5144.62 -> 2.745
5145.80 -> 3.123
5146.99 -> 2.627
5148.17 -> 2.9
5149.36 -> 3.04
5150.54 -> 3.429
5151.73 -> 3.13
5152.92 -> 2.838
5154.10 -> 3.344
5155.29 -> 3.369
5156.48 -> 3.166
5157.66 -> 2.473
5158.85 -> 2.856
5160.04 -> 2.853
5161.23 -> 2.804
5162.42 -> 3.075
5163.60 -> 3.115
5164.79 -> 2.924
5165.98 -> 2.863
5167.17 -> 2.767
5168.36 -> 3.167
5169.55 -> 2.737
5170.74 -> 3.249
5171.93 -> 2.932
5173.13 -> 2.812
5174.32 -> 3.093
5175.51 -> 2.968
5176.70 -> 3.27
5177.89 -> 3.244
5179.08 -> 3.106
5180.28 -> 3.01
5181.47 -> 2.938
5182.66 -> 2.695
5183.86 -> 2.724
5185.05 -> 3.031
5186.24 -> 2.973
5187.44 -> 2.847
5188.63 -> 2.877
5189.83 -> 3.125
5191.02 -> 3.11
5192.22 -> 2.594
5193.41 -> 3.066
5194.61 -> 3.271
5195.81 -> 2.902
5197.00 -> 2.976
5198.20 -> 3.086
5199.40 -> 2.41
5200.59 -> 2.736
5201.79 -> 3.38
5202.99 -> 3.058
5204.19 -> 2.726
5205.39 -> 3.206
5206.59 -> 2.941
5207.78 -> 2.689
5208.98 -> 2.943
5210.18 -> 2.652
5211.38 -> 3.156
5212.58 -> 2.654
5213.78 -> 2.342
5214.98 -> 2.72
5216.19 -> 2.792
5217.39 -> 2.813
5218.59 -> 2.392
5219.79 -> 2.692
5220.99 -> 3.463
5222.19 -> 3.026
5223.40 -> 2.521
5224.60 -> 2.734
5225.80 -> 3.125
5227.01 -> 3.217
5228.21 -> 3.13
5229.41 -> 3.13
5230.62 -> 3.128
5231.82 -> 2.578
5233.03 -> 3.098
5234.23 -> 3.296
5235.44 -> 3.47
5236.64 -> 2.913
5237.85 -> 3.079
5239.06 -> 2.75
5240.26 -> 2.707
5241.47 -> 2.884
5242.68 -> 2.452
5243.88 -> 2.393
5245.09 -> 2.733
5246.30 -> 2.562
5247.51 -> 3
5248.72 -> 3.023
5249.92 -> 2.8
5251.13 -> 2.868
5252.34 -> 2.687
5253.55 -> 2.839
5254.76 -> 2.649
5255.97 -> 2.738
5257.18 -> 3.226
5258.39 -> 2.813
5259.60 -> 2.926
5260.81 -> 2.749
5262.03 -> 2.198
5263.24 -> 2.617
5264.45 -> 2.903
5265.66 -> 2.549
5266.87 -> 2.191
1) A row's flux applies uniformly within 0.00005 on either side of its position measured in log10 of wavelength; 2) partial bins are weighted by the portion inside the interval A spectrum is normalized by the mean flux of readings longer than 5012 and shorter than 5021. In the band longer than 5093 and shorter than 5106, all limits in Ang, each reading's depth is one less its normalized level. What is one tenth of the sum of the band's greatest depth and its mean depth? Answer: 0.016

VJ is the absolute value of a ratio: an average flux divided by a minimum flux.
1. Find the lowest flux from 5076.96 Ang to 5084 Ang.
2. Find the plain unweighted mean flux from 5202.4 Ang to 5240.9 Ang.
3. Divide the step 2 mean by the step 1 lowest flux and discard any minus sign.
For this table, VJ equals 1.09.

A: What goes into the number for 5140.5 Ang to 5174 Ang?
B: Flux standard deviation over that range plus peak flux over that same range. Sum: 3.67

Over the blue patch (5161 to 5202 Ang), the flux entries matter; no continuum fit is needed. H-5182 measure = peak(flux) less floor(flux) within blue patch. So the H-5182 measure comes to 1.0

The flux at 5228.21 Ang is 3.13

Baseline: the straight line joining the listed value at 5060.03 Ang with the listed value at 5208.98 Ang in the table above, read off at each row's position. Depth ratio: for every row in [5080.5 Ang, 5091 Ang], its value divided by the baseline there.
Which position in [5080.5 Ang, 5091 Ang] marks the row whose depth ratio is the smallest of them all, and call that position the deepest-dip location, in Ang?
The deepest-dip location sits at 5084.56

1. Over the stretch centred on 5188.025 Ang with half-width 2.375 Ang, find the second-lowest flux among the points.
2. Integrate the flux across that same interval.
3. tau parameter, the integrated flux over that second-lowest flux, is 4.9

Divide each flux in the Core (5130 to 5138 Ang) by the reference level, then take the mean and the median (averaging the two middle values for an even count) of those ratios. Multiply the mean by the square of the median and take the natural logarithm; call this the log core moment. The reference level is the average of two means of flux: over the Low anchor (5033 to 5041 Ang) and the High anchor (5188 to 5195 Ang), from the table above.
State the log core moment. 0.10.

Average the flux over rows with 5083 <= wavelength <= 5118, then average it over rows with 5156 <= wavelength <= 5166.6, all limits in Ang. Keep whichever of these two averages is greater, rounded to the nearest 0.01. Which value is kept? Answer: 2.99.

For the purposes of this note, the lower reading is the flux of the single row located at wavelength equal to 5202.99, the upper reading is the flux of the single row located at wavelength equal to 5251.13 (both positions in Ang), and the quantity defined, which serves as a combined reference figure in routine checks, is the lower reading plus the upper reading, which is 5.9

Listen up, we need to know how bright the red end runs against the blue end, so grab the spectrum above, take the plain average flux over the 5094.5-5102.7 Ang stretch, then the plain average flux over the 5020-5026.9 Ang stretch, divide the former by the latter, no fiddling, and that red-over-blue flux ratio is 0.99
